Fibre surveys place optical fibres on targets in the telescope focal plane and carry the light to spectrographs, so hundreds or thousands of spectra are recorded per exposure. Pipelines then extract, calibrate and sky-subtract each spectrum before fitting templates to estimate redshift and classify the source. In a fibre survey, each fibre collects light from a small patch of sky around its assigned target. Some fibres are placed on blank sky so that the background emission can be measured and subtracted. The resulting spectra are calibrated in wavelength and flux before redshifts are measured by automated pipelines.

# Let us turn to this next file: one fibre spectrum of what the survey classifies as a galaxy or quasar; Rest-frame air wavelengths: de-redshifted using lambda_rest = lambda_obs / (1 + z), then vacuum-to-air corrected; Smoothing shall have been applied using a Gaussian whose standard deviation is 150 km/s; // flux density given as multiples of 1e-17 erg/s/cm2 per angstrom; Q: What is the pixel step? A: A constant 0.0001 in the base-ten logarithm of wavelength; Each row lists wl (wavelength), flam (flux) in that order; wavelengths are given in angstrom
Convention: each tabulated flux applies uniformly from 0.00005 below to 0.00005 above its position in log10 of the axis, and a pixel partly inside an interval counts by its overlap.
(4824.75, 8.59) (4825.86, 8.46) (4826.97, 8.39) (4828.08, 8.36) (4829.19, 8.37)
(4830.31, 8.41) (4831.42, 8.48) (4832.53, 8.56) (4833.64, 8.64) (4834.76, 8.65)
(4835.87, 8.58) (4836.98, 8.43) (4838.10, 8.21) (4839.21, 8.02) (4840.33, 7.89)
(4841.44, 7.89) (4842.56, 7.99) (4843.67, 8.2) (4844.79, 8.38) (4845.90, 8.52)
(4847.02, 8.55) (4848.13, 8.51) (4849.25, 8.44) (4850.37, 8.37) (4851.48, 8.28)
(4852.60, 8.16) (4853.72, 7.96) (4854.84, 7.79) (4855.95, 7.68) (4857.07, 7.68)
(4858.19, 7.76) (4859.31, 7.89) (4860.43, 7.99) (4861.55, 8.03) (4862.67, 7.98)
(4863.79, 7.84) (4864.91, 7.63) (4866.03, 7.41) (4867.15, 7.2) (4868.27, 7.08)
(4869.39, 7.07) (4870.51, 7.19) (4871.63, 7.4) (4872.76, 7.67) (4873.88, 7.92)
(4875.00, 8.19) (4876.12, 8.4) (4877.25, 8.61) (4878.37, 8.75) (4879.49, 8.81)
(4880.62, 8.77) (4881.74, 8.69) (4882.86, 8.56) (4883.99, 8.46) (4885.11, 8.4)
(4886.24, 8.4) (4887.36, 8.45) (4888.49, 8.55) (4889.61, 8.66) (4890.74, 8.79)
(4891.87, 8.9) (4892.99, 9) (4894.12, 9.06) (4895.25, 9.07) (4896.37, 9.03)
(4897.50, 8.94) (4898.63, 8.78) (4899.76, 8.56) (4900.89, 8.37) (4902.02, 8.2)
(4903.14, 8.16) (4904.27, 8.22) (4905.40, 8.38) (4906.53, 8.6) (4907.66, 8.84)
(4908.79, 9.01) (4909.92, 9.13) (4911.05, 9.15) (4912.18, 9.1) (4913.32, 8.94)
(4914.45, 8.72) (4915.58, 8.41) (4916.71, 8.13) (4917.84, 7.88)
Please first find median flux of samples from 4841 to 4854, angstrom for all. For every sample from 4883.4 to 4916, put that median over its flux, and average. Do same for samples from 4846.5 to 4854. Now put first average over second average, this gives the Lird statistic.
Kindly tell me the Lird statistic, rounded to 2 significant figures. 0.96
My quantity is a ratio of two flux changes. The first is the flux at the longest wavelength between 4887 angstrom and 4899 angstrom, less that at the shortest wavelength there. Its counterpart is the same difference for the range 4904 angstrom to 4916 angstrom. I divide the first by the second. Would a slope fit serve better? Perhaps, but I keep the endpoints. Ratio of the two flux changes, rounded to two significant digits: 1.7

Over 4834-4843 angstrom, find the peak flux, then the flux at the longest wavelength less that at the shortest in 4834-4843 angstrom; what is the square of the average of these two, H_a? 16.0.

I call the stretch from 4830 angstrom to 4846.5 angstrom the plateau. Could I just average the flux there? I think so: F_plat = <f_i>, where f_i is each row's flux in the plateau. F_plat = 8.32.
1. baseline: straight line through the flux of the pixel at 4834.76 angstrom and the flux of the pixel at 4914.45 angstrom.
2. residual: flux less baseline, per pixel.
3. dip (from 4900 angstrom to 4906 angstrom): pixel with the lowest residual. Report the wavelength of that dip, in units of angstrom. 4903.14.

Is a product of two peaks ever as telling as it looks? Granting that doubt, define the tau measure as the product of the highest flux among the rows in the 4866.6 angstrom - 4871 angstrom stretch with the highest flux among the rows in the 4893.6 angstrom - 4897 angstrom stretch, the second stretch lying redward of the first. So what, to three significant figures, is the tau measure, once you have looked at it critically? 65.3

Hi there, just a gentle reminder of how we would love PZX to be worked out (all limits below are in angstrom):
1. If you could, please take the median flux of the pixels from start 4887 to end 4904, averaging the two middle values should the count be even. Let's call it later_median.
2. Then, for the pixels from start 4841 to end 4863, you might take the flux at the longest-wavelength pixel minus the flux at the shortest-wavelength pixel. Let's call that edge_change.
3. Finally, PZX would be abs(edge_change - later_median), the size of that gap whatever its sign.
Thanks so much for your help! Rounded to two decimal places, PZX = 8.69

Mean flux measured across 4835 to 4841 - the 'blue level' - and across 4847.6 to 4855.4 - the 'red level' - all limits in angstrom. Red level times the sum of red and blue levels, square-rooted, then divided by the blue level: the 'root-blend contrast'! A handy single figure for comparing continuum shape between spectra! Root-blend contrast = 1.41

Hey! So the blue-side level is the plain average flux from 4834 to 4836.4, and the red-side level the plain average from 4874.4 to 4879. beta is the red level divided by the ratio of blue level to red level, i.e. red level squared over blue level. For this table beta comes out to 8.4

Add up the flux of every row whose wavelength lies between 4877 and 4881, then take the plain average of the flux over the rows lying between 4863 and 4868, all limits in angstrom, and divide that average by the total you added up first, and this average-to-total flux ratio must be 0.215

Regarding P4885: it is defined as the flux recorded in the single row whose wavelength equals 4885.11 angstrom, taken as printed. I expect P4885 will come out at 8.4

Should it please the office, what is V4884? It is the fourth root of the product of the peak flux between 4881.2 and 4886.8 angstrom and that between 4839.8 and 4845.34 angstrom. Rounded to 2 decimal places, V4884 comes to 2.92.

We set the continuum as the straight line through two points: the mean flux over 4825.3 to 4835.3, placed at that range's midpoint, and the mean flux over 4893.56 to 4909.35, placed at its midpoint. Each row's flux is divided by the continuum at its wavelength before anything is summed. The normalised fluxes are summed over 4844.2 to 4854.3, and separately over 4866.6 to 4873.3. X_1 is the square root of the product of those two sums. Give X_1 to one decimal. 6.7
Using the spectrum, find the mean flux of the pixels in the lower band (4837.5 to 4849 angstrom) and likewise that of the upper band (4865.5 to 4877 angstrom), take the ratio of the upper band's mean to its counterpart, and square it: 0.85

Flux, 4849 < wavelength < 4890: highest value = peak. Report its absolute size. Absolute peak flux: 8.8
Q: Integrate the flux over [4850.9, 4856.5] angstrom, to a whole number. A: 45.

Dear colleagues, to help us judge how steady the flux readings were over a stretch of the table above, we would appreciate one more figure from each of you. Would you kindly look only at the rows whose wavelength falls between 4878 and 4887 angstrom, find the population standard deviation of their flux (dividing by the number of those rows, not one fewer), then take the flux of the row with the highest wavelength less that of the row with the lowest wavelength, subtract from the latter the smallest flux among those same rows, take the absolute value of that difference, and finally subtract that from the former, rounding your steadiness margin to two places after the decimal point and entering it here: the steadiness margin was -8.59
